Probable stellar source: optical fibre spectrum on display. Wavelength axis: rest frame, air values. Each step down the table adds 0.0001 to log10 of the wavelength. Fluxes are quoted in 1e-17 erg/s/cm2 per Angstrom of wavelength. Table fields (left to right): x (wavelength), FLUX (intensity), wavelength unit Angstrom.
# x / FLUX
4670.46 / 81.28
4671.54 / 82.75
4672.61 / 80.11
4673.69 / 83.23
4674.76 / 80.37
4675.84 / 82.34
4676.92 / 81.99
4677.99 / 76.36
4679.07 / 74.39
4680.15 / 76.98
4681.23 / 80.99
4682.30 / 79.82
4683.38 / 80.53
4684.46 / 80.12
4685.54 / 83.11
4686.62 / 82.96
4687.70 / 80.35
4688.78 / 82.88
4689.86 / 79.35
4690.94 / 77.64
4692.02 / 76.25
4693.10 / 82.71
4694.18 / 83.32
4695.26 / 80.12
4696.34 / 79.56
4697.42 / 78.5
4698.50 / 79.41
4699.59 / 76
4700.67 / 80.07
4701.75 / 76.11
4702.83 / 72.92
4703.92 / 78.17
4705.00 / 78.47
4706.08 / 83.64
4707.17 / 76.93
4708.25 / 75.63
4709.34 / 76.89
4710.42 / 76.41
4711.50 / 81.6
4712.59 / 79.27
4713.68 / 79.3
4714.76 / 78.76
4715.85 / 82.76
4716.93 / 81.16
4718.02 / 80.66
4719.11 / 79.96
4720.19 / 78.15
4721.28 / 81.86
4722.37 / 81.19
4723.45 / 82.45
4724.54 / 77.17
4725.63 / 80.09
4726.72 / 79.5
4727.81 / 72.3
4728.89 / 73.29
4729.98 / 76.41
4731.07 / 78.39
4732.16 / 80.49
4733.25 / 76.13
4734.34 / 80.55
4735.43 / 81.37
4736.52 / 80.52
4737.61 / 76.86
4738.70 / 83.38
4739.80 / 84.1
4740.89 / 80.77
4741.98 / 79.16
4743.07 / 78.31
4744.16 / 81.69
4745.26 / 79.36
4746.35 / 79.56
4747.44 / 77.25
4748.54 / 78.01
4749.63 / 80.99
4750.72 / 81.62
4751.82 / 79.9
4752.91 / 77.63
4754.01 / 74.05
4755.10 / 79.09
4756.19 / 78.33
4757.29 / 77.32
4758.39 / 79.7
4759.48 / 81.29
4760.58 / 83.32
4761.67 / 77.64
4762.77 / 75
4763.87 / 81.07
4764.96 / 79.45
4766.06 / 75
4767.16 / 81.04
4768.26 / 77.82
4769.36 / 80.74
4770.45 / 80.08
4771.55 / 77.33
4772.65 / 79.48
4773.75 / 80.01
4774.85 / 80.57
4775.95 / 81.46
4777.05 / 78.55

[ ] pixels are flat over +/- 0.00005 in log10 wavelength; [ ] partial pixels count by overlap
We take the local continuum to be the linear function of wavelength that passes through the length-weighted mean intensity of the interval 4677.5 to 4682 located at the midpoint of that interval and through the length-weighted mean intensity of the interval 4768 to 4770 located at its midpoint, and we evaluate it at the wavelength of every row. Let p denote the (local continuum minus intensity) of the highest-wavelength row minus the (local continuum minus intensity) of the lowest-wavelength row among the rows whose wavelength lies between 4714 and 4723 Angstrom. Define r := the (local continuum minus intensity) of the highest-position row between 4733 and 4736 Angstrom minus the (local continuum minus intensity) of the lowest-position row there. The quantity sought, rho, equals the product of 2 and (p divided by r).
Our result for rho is 1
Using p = -2.2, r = -5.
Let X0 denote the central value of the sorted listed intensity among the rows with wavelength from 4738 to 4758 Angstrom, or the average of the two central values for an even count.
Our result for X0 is 79.3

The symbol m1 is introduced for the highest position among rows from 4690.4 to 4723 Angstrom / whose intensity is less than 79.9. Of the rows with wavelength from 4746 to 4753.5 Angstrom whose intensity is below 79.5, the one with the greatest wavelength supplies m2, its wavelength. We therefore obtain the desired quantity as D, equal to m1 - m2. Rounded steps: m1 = 4720.19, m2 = 4752.91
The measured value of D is -32.7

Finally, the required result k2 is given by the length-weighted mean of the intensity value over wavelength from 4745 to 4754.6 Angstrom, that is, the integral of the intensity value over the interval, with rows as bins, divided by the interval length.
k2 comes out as 78.7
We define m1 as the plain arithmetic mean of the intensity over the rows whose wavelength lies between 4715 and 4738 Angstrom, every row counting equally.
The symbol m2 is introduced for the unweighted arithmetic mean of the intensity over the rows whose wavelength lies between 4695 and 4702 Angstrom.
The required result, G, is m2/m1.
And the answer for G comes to 0.99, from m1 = 79.1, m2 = 78.5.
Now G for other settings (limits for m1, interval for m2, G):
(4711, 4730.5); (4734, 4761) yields 1.01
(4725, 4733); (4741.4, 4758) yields 1.02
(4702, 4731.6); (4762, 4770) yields 1.00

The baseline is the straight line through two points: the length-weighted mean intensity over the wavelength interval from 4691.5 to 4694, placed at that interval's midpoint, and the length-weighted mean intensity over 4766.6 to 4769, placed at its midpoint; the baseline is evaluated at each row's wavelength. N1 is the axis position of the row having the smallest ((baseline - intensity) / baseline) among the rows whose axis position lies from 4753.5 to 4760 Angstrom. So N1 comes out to 4759.48 Angstrom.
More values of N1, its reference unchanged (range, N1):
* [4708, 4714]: 4711.50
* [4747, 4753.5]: 4750.72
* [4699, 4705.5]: 4700.67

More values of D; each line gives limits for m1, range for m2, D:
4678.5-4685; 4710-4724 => -37.9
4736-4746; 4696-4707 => 40.3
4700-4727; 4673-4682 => 46.6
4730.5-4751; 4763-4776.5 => -24.1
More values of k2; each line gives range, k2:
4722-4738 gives 78.5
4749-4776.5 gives 79.2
